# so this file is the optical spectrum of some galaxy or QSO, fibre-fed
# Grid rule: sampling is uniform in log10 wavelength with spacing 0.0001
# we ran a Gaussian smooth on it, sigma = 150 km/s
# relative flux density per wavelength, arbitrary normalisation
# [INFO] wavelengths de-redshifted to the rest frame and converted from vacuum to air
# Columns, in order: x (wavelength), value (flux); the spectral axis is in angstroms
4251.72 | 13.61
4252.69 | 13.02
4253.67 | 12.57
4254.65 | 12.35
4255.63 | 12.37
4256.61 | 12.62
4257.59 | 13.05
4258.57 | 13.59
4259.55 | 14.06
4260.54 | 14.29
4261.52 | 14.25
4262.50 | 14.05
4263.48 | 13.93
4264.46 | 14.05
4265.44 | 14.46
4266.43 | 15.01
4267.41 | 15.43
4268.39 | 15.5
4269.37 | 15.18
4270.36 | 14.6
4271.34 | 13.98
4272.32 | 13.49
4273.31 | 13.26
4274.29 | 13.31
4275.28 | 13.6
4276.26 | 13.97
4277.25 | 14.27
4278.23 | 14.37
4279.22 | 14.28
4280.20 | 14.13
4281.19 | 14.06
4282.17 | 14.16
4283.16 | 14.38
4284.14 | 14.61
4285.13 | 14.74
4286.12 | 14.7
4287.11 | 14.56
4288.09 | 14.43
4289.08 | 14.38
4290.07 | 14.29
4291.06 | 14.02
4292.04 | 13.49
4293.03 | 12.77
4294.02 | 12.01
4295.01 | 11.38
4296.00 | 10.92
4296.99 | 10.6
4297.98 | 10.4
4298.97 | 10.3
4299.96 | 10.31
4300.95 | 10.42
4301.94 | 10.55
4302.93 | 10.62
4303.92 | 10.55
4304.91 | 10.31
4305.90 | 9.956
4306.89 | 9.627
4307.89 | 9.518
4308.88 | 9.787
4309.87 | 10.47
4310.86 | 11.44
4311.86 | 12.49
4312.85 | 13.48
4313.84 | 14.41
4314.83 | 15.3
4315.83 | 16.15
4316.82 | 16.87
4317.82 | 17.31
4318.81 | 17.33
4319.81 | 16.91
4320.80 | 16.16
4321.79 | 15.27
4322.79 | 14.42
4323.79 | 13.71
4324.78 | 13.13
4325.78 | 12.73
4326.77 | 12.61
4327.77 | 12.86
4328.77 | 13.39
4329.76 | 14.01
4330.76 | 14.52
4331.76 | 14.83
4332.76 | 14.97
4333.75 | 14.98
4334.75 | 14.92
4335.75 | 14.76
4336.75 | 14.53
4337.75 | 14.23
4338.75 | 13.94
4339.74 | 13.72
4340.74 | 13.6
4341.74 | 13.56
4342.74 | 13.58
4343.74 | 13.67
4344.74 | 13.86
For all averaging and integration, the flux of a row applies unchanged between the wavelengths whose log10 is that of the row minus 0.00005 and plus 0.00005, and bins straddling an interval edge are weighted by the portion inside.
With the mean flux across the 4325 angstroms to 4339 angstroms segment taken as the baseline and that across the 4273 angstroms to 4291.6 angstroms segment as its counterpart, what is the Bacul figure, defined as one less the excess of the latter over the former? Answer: 0.9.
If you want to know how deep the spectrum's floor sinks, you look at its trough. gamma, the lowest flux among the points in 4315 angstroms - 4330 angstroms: 12.61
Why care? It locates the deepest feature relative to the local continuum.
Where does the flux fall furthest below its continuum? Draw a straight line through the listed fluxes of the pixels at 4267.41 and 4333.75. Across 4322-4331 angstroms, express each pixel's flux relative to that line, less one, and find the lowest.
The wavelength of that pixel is 4326.77 angstroms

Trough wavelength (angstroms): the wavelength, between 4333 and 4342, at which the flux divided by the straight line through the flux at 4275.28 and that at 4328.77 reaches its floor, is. 4341.74 angstroms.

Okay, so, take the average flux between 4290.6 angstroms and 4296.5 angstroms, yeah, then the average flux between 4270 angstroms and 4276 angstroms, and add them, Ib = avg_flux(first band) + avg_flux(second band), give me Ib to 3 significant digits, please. 26.1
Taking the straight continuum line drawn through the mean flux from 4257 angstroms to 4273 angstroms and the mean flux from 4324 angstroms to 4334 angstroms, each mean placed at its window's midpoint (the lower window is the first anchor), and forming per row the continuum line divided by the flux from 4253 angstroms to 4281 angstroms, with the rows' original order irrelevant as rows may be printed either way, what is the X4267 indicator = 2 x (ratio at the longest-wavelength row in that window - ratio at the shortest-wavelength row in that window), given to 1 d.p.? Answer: -0.3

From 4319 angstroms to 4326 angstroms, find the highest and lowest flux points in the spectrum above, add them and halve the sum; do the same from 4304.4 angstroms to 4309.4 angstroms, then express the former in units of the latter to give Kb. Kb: 1.5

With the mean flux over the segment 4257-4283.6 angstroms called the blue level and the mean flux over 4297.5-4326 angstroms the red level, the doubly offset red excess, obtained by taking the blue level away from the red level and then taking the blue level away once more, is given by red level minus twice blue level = -15.6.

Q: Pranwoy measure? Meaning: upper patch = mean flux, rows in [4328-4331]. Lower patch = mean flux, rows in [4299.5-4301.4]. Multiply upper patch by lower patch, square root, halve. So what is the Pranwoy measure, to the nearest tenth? 6.0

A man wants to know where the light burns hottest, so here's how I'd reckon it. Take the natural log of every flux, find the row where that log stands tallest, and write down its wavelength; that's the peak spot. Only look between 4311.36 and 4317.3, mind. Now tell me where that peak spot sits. 4316.82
